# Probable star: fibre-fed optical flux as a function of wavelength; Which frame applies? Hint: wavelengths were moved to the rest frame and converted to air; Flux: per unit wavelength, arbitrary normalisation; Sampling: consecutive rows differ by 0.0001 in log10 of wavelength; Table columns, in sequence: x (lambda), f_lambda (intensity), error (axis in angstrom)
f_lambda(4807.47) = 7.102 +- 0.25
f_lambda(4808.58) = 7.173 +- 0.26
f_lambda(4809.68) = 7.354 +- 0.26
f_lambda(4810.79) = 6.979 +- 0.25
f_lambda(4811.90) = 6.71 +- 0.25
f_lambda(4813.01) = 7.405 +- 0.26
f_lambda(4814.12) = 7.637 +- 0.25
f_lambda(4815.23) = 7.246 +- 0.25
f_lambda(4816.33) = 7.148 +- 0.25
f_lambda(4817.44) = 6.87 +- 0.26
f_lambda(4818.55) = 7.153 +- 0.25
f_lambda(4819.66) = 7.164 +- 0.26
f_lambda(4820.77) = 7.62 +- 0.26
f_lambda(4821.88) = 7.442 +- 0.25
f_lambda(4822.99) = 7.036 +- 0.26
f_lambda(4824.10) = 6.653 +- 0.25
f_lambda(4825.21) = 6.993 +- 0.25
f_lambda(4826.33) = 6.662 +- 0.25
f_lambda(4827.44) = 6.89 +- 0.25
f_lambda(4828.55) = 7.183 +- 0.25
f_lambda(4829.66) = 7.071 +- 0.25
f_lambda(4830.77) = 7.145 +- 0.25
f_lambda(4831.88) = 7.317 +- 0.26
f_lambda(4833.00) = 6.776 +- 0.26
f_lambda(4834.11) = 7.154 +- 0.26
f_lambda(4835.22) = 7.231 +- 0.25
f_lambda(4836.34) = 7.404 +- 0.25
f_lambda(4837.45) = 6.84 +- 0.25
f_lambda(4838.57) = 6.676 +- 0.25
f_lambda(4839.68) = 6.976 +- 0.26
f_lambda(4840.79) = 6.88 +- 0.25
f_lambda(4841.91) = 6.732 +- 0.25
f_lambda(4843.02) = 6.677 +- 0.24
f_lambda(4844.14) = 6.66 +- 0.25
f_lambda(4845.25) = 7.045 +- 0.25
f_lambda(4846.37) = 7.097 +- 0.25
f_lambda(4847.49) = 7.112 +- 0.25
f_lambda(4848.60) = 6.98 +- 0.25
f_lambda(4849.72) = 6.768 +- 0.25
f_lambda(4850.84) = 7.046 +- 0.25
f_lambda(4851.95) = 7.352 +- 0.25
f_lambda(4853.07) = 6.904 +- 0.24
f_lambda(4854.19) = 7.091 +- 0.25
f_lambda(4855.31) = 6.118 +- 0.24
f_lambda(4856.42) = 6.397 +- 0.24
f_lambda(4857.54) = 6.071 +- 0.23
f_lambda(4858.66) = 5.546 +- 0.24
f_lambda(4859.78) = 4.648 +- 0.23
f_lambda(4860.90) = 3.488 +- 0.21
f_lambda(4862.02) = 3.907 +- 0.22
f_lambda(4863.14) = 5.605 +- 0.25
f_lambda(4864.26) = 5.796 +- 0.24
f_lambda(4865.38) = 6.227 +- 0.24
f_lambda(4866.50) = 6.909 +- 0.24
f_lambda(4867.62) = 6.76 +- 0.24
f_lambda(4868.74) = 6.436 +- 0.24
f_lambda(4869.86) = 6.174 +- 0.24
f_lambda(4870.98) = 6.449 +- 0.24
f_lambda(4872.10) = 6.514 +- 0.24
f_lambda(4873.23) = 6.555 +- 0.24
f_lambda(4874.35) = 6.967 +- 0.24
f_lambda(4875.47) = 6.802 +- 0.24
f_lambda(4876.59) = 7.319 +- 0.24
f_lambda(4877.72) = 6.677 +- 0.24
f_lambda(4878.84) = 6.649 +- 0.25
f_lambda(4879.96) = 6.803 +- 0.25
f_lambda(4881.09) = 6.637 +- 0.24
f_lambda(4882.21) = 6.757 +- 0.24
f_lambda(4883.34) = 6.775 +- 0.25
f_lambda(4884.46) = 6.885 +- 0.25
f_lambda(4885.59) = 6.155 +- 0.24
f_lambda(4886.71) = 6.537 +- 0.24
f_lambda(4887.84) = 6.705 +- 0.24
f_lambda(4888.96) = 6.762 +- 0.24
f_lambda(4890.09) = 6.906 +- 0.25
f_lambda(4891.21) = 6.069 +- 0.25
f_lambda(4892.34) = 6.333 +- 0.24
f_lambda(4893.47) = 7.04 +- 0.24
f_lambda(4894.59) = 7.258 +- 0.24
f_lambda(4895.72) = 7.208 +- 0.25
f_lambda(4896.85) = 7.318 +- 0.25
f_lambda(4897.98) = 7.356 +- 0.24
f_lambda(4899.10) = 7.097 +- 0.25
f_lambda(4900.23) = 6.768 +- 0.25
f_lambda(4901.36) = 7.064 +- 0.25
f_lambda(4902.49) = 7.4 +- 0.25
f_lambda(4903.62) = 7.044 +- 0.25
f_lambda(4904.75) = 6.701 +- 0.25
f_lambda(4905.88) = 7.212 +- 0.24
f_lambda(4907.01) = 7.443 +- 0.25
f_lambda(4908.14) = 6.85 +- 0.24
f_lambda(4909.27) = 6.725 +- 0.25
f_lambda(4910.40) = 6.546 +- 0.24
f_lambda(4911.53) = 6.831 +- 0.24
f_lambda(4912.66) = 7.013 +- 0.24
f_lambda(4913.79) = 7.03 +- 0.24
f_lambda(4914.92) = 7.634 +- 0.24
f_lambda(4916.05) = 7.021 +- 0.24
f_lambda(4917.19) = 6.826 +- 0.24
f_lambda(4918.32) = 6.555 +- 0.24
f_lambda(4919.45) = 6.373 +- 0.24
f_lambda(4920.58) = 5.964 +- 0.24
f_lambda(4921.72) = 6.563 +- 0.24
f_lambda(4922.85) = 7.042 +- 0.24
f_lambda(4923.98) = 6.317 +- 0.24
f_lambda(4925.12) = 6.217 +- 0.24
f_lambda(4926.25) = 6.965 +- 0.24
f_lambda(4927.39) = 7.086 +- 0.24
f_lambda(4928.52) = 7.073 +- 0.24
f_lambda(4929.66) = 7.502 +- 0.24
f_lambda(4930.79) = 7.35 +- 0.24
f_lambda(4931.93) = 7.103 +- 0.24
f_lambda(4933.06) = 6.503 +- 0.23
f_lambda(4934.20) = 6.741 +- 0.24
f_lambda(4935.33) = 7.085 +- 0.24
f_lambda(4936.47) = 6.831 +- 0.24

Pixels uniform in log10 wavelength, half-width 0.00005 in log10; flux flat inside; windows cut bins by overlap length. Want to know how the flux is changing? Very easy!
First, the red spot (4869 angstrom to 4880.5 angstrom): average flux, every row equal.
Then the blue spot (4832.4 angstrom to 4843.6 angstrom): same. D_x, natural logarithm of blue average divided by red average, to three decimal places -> 0.036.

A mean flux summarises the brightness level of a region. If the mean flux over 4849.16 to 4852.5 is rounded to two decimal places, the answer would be 7.06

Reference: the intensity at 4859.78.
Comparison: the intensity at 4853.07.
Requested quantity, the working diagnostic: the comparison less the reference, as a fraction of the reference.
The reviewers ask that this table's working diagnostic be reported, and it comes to 0.49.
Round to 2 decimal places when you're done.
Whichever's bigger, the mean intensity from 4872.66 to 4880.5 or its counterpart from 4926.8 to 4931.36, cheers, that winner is 7.25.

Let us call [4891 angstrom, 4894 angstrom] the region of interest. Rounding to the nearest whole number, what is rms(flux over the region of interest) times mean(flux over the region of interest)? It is 42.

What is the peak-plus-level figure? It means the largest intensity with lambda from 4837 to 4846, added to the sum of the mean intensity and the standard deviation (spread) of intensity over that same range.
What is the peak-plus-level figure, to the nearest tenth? 14.0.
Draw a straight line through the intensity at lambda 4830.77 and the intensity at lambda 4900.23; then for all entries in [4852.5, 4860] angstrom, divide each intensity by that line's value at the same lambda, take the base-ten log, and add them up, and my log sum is -0.44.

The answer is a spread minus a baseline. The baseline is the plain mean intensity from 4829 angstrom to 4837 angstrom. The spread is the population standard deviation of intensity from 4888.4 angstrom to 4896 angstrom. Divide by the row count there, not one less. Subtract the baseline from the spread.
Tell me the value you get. -6.74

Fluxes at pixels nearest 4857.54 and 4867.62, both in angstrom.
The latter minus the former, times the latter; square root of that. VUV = 2.2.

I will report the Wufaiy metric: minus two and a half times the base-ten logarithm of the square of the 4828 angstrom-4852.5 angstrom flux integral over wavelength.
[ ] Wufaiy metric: -11.2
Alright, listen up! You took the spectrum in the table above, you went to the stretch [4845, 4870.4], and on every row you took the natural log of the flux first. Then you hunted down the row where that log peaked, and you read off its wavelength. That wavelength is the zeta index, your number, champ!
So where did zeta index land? 4851.95 angstrom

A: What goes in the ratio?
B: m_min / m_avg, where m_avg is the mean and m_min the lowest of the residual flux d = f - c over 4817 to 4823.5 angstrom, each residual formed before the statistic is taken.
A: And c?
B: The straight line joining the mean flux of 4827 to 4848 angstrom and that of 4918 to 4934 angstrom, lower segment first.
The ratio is -1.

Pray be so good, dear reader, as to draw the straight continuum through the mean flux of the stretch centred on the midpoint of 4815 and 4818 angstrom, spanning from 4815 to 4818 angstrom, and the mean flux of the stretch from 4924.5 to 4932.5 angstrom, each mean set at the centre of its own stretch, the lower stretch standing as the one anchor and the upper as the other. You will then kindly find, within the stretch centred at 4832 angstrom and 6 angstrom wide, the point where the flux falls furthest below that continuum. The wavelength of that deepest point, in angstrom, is 4833.00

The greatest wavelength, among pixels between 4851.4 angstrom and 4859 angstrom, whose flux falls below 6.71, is 4858.66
